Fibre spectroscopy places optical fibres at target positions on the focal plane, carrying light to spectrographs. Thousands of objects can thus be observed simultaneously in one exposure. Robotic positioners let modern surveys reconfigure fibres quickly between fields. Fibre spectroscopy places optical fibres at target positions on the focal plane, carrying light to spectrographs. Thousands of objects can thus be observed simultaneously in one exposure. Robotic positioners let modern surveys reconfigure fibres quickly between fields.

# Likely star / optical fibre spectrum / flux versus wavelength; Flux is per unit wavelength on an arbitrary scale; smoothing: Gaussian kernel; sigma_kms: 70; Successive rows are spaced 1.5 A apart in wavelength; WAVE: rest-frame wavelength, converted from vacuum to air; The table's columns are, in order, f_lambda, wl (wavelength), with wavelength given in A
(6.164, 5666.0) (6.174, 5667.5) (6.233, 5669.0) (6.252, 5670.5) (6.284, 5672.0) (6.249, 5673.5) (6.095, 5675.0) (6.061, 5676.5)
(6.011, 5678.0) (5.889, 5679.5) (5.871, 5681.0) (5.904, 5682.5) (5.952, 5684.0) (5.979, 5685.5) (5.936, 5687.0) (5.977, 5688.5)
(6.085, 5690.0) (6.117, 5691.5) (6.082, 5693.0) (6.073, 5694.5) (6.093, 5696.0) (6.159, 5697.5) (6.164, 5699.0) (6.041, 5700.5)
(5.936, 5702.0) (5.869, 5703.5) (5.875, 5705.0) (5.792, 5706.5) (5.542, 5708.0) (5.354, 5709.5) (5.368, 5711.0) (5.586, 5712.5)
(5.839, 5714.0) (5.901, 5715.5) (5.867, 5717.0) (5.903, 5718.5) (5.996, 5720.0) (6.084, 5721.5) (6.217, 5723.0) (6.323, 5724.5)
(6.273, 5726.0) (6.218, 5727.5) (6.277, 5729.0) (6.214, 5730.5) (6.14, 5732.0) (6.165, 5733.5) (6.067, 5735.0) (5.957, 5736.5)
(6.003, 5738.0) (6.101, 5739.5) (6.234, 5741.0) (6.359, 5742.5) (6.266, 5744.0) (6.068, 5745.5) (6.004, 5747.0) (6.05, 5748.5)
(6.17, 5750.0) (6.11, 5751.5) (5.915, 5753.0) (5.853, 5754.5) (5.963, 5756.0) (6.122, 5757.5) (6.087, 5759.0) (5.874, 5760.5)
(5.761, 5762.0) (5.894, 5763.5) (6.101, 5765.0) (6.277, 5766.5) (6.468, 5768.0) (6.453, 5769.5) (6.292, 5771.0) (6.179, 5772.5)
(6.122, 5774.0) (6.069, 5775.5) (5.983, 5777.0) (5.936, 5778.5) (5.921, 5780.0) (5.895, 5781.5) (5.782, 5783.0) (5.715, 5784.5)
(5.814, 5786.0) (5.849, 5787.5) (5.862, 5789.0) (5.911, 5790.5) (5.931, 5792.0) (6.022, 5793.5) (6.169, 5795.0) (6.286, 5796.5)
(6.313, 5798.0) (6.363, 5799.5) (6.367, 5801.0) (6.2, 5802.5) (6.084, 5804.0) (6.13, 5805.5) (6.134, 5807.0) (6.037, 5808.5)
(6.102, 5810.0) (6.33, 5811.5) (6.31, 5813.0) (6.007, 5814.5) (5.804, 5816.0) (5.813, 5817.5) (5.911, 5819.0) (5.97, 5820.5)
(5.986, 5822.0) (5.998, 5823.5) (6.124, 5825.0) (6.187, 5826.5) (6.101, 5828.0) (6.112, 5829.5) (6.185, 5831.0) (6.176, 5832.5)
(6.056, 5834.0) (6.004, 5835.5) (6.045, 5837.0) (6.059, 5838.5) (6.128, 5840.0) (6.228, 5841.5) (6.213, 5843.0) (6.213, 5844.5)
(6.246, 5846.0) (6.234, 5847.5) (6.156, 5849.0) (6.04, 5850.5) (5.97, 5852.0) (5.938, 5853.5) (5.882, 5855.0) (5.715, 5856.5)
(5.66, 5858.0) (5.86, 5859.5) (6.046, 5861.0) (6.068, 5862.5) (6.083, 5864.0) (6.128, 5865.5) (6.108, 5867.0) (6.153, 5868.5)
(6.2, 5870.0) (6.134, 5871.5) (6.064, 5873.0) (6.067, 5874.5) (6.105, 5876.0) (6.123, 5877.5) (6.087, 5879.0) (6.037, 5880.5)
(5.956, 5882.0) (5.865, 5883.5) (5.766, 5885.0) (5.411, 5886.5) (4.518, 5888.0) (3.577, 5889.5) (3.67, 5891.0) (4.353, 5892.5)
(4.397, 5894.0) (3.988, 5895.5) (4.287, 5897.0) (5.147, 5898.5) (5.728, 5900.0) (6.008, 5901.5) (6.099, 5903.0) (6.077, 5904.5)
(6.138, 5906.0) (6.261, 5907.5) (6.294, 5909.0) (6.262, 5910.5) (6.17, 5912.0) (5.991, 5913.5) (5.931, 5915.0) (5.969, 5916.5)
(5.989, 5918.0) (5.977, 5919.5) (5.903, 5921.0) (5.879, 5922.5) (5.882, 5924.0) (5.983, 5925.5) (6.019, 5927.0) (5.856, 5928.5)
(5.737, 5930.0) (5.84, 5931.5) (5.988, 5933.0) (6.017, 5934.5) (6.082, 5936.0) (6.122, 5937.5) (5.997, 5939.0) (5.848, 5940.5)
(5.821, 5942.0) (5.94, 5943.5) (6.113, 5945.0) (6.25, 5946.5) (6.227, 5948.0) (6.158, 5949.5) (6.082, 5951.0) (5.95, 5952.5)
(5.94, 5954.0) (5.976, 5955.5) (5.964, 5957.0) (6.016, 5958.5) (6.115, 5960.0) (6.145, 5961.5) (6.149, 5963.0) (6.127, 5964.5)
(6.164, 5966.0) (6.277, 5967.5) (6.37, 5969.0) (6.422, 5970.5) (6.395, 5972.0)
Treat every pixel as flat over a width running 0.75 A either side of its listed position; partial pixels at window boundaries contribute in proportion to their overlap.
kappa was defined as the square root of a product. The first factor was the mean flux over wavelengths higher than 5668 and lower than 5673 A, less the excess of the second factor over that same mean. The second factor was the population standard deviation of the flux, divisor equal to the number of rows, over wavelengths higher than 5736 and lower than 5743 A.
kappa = 1.35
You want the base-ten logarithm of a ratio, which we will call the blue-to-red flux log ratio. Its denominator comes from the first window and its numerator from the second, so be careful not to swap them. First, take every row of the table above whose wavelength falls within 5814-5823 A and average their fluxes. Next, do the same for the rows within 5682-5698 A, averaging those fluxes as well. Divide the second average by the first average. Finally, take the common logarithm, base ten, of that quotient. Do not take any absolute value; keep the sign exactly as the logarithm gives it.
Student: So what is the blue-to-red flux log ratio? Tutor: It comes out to 0.0085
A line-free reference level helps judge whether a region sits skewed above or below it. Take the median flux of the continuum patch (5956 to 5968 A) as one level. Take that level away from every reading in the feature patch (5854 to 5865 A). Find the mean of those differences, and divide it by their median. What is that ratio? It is 0.9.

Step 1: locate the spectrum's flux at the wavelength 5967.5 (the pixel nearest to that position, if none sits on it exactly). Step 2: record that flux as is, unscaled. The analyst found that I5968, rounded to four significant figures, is 6.277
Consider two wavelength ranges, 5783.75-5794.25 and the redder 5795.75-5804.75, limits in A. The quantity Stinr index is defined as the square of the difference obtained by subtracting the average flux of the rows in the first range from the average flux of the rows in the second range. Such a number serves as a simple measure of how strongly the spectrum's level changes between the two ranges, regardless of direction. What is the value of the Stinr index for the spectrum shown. 0.16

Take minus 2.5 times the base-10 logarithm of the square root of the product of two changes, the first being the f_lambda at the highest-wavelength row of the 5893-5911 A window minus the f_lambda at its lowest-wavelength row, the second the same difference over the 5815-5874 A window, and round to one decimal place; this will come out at 0.4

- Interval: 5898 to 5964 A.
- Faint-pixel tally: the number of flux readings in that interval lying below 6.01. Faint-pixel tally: 24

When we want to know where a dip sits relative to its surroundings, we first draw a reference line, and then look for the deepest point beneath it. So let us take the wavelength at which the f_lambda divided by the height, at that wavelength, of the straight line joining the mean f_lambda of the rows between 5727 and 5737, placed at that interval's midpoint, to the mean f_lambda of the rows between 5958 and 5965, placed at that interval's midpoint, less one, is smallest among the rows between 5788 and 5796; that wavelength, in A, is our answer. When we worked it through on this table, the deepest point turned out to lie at 5789.0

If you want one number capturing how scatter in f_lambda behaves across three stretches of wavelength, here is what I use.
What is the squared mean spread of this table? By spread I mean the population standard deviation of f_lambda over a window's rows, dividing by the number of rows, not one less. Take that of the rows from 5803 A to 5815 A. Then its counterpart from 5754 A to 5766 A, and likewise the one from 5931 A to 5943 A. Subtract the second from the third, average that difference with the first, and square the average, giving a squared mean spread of 0.0022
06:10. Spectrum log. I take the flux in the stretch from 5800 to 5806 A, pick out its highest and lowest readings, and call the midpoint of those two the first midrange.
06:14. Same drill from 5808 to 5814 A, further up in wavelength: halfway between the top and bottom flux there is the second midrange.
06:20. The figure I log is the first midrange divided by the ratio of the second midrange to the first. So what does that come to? 6.3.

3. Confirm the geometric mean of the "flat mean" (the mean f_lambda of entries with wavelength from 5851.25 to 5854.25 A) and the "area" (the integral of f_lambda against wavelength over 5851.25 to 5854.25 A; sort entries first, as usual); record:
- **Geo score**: 10.3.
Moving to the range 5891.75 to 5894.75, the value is 7.6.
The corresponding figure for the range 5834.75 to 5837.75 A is 10.4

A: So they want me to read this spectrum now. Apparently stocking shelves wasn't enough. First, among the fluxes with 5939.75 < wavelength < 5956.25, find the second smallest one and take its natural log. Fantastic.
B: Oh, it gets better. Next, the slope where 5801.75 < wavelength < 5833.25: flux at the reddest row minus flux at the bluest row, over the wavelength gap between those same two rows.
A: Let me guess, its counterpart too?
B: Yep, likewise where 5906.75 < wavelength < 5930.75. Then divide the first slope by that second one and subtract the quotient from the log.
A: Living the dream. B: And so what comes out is 1.7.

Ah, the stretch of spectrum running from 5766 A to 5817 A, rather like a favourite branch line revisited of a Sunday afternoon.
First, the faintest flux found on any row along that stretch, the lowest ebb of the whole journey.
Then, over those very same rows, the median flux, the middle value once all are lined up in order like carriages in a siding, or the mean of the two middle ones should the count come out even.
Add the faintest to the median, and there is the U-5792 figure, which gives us 11.8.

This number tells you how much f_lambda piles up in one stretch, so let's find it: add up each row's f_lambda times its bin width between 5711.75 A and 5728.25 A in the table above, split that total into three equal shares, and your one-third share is 33.1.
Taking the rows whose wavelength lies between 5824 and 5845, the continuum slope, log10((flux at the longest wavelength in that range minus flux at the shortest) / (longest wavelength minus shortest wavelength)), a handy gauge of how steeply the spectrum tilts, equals -2.3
